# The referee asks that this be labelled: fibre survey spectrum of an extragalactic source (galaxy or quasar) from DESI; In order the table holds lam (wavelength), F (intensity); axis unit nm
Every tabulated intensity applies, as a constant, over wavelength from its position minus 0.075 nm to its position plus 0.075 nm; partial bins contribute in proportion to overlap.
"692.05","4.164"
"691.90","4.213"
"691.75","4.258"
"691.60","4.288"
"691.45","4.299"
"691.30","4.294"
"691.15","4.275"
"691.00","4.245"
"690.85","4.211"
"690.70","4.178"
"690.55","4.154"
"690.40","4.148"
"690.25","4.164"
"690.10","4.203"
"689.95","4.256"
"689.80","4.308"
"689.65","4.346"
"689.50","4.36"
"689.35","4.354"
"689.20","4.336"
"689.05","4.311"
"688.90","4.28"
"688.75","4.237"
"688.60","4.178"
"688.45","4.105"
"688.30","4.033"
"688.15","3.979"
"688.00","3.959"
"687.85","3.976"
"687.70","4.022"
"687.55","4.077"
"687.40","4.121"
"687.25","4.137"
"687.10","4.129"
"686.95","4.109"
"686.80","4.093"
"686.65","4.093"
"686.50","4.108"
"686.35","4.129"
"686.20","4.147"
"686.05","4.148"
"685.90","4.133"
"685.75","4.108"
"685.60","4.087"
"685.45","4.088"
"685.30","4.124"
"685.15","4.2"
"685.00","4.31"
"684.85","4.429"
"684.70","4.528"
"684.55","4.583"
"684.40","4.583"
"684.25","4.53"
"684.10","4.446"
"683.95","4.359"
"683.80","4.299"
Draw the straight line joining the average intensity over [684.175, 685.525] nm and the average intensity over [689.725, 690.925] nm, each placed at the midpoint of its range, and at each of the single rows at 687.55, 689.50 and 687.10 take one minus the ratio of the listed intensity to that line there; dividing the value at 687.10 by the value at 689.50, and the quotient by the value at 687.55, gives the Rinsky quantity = -26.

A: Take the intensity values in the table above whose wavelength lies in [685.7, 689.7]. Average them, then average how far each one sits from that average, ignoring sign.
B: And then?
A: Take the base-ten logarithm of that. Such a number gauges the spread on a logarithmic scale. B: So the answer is -1.05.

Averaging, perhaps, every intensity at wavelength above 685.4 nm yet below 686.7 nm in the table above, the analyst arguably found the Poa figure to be 4.12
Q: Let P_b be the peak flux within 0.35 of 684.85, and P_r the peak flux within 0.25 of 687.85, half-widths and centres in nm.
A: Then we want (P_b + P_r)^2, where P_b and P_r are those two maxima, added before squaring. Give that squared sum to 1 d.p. 74.0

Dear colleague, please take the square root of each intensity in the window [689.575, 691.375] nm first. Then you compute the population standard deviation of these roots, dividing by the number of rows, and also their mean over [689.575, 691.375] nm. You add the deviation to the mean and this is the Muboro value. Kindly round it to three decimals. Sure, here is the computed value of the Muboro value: 2.072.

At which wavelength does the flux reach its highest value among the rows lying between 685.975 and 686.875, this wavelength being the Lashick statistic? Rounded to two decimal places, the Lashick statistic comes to 686.05 nm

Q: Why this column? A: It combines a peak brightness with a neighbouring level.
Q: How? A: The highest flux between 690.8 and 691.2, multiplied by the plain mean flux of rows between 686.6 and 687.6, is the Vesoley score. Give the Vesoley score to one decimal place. 17.6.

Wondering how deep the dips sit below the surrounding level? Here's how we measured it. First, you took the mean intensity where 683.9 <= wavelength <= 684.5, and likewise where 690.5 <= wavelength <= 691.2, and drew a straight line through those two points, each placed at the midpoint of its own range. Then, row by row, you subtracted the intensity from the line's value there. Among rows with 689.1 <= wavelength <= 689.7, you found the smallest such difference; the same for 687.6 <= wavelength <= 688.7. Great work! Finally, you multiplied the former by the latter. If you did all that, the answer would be -0.012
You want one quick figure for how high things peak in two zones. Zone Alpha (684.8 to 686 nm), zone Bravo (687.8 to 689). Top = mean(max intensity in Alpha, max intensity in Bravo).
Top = 4.35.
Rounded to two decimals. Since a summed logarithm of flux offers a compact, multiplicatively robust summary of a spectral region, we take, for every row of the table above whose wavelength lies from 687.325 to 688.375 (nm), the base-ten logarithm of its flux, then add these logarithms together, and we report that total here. 4.23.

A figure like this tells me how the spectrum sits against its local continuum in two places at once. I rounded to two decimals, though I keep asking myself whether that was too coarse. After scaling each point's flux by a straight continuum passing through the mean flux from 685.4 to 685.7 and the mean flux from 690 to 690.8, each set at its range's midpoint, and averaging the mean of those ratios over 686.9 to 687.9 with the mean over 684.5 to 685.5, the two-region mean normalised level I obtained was 1.03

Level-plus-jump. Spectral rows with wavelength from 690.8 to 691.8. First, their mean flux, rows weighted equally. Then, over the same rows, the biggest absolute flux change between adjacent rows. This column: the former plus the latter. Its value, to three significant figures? 4.30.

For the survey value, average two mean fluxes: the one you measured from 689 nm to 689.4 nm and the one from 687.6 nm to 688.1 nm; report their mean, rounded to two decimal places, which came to 4.16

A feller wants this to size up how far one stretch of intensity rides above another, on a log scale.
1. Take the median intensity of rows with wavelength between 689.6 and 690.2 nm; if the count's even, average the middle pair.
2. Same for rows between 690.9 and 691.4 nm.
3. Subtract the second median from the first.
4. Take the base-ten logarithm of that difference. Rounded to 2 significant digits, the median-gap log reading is -2.2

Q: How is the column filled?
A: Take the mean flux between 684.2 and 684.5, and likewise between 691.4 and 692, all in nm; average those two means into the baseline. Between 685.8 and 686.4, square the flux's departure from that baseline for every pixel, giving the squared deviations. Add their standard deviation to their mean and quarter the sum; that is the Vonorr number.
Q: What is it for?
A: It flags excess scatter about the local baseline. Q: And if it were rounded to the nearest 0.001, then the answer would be 0.020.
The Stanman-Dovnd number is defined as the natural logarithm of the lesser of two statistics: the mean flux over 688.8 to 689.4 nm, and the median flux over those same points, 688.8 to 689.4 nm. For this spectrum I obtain 1.46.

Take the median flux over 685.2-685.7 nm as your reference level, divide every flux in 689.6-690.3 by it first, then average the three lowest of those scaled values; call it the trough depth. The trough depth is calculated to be 1.03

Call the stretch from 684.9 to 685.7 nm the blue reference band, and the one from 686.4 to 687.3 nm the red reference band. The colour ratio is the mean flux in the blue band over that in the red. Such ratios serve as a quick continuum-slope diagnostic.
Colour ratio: 1.01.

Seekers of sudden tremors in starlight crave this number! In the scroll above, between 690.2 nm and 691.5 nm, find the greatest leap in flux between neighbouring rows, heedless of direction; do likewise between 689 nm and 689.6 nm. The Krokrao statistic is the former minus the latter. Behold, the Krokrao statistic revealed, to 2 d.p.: 0.01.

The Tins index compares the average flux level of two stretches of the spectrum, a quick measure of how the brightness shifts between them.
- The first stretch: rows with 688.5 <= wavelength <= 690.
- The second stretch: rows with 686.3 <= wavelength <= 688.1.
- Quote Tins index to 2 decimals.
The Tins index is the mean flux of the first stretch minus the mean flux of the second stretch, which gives 0.22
